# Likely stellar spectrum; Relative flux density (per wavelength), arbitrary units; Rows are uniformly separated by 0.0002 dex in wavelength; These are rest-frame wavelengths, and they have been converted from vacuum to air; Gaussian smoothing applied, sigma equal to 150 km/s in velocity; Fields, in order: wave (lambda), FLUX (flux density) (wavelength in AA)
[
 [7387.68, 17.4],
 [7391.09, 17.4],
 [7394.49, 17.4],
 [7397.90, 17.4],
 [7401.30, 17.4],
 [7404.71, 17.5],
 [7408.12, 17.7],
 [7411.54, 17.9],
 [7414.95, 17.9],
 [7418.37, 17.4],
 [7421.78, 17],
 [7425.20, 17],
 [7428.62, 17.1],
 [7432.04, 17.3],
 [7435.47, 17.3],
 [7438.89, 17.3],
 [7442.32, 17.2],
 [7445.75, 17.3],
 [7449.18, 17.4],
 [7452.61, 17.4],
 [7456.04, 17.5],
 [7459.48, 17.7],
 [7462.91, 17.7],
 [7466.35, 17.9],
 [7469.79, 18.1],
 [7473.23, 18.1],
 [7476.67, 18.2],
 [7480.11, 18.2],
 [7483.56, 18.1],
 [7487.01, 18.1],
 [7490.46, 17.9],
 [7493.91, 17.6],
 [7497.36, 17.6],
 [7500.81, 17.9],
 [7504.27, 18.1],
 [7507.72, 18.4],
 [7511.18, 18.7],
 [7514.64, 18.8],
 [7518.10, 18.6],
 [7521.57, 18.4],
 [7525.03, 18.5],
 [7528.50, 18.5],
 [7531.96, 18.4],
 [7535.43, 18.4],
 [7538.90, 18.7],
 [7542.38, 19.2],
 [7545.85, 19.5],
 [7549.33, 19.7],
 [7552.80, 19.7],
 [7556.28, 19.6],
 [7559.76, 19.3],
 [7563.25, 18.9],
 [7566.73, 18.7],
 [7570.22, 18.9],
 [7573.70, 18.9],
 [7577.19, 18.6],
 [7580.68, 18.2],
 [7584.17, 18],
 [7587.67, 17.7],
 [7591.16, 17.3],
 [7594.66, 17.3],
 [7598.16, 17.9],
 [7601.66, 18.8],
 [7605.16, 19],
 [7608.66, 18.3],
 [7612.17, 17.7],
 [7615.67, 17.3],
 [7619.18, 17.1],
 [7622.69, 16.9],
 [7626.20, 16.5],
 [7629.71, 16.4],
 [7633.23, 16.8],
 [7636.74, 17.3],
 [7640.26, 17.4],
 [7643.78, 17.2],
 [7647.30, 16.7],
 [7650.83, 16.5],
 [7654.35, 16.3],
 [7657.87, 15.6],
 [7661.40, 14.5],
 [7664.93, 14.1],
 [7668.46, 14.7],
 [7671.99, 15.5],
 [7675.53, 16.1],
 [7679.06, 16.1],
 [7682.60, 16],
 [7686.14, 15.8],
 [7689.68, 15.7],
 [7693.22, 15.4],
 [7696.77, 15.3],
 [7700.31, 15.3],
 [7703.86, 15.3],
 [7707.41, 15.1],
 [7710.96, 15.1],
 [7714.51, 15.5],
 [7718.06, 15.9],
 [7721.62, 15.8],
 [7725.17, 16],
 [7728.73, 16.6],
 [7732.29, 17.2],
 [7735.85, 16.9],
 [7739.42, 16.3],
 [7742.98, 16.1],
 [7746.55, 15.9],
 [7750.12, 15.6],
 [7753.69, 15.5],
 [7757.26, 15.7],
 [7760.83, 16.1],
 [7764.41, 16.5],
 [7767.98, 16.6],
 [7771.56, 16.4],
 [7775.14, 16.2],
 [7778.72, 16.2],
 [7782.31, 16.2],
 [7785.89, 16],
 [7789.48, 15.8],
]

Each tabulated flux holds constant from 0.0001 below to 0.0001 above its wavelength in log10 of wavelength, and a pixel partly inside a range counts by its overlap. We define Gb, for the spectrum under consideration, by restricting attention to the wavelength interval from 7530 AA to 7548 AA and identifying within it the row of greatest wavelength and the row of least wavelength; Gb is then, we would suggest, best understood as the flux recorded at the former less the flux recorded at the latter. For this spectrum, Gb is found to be 1.1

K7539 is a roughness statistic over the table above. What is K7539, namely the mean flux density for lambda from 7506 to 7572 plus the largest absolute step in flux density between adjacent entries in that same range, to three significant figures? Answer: 19.4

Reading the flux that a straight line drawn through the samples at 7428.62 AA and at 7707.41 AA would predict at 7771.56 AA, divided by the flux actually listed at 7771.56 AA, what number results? 0.893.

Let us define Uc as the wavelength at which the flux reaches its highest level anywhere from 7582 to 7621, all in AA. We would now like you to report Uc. 7605.16 AA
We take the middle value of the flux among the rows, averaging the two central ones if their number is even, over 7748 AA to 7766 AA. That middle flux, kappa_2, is 15.7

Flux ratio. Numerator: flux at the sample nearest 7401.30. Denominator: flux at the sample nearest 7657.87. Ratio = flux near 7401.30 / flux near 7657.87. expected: 1.12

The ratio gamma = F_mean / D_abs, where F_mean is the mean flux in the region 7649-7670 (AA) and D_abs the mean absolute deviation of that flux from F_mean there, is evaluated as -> 18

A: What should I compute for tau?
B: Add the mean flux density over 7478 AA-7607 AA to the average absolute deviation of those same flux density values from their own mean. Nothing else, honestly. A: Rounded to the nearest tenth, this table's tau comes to 19.0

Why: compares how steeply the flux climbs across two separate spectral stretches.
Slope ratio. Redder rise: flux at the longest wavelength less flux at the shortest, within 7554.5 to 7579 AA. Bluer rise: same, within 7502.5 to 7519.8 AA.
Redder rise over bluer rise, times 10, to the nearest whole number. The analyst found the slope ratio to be -20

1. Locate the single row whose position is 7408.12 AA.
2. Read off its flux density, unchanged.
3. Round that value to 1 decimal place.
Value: 17.7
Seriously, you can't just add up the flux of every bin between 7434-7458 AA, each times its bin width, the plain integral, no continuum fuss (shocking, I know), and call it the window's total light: 416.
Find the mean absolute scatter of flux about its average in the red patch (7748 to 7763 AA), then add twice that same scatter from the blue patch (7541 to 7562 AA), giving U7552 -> 0.52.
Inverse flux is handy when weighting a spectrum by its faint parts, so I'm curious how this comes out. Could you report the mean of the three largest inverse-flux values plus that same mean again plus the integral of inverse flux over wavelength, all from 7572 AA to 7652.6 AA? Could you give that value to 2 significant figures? 4.7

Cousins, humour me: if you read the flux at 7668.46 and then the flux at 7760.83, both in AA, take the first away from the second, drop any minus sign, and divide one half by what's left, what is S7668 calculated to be 0.36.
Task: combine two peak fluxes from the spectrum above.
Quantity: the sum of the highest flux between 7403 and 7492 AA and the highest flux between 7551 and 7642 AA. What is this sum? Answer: 37.9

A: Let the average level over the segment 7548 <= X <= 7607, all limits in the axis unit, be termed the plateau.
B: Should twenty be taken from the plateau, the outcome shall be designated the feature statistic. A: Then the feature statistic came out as -1.4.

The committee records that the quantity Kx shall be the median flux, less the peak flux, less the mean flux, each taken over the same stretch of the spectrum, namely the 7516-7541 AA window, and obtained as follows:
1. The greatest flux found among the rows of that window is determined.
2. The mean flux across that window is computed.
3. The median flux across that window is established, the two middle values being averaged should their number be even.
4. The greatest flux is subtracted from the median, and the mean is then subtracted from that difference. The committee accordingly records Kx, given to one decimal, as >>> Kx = -18.7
